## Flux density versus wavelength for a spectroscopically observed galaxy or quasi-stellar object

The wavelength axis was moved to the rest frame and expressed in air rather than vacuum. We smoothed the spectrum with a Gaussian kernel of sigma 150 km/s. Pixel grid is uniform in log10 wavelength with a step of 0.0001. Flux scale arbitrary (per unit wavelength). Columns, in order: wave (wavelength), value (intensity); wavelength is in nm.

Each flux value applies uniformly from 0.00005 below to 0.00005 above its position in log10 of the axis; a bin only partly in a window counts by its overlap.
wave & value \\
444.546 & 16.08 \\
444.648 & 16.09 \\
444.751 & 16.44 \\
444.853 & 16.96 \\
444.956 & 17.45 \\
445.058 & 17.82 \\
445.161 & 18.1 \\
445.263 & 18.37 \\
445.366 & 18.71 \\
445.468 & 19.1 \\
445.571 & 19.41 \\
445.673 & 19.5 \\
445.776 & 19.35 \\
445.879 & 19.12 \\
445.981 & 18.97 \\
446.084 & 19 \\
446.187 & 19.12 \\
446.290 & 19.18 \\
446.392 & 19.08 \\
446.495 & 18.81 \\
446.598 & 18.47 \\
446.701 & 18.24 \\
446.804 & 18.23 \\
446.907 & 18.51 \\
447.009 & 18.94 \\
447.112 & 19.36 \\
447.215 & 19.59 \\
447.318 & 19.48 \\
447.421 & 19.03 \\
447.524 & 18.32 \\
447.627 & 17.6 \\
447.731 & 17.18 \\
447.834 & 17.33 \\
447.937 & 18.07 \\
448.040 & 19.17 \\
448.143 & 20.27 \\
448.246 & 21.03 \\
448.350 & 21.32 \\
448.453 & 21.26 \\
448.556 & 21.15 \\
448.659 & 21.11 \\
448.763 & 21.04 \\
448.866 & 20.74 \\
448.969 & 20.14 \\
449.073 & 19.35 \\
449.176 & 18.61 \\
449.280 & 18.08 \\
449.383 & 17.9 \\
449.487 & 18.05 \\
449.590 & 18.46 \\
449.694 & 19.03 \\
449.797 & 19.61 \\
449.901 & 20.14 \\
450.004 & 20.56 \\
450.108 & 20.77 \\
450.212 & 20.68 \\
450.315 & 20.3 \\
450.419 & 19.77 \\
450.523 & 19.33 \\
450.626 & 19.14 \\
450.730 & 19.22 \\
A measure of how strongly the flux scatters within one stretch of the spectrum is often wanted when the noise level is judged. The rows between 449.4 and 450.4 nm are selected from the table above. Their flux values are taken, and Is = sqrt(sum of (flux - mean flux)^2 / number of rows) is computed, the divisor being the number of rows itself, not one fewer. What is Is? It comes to 0.9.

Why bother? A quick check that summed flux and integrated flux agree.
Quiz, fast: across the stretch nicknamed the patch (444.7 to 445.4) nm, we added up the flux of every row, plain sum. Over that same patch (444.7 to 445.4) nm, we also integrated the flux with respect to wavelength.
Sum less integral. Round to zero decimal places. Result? 111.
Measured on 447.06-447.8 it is 117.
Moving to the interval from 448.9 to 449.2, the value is 52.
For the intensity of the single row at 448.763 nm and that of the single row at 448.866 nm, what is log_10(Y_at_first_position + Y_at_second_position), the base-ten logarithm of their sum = 1.62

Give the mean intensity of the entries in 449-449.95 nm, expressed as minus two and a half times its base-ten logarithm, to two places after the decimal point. -3.19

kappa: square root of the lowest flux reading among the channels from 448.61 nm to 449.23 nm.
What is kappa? 4.31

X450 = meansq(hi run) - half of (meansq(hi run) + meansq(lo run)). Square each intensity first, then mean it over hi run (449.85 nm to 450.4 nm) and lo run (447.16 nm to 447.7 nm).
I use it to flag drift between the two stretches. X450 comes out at 33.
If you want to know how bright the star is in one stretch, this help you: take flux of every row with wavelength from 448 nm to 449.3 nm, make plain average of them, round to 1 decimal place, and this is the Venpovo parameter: 20.3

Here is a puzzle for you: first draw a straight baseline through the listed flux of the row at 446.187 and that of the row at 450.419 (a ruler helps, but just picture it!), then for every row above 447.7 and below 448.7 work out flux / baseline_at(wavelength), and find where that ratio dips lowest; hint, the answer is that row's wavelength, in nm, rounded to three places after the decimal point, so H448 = 447.731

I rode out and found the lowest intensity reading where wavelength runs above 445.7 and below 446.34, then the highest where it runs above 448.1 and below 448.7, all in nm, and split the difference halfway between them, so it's 20.1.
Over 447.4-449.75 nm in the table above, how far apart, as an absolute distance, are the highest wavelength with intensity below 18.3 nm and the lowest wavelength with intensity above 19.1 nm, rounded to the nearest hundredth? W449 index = 1.45 nm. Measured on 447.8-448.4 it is 0.10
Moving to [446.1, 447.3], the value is 0.62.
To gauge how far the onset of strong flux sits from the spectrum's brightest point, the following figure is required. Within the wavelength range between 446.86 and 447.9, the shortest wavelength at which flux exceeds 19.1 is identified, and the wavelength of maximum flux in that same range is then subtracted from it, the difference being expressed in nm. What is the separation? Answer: -0.10 nm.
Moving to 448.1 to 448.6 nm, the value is -0.21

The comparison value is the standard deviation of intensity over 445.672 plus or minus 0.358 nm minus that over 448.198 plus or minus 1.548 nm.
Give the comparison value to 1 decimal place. -1.0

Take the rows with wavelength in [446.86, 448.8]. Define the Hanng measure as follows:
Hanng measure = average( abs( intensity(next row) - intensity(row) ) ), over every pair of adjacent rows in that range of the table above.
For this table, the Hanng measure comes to 0.44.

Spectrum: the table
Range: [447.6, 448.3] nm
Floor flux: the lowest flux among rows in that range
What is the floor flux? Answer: 17.18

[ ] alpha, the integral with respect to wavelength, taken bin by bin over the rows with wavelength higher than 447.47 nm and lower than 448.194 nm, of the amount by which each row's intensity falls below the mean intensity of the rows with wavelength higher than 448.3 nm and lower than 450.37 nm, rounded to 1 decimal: 1.2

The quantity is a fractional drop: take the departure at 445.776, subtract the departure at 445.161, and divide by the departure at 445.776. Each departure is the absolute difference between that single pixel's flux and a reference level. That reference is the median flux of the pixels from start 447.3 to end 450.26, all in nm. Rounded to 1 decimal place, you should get -9.6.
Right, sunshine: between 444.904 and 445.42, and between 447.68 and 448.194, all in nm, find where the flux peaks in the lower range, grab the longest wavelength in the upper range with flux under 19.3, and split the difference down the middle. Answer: 446.70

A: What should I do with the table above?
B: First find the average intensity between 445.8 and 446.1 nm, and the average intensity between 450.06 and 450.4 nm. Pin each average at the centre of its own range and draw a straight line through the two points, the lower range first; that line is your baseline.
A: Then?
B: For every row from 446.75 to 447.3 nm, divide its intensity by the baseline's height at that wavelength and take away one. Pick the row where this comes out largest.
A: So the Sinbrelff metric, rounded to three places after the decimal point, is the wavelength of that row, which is 447.215 nm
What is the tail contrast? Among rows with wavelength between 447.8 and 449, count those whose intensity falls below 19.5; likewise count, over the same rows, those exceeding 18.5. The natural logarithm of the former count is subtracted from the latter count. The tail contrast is 9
